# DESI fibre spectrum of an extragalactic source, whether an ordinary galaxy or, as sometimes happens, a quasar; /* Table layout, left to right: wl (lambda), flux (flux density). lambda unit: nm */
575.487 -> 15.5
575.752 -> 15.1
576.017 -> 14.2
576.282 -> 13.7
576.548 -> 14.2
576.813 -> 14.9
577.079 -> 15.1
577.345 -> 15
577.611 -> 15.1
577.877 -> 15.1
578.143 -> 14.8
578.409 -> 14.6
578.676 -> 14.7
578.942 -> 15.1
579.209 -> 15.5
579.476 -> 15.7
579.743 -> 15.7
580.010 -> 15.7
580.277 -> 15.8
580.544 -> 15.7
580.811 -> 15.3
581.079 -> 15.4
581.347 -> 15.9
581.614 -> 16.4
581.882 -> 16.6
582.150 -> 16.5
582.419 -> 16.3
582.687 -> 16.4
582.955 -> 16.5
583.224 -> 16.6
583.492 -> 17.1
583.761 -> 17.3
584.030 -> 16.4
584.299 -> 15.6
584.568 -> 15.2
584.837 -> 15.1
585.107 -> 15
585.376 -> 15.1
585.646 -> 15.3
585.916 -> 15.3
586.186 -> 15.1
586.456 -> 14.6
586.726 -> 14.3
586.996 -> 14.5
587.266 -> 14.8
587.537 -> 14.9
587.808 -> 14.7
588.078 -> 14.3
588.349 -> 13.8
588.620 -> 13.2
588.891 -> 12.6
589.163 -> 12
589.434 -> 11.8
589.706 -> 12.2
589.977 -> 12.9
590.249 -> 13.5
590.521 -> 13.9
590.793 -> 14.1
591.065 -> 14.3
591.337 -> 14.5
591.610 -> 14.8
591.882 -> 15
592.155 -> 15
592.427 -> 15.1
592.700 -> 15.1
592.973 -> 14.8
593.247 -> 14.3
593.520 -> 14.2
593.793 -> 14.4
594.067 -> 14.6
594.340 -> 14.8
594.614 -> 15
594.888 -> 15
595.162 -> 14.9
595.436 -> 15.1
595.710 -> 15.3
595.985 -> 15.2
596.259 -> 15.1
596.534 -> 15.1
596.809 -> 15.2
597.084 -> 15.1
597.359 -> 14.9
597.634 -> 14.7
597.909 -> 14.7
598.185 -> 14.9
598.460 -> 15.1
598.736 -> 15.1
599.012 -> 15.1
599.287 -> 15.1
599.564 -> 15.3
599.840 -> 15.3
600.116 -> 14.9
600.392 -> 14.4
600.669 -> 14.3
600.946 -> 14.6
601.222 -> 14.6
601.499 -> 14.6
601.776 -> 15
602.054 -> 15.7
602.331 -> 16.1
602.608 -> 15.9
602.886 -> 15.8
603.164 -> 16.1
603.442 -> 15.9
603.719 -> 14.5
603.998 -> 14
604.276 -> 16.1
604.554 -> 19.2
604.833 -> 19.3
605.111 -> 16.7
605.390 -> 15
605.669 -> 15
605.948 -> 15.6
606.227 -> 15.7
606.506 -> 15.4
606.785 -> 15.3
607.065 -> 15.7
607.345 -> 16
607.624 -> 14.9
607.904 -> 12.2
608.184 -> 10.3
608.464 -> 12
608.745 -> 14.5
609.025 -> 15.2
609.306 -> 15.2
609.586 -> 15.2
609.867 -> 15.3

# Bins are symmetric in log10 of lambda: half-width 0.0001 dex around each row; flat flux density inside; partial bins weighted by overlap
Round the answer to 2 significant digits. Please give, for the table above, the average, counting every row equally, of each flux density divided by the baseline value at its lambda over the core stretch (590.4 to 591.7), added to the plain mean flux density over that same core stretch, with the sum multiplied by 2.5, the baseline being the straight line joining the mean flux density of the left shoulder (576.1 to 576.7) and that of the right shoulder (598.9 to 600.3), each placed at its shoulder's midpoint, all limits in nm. 38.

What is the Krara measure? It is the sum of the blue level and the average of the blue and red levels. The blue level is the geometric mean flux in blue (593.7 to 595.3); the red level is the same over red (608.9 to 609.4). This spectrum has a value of 29.8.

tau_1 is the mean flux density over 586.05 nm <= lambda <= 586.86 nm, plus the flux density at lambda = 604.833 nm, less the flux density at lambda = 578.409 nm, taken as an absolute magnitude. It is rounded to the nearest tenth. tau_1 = 19.4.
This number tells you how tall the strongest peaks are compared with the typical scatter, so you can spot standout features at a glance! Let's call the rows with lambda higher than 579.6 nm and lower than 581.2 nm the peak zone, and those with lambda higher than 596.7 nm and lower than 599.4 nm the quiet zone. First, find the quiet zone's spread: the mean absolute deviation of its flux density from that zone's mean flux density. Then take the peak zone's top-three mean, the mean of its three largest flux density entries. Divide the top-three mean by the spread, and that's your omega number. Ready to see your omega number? 104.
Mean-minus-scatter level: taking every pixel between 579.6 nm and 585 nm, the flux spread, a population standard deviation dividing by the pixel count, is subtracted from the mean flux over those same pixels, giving 15.5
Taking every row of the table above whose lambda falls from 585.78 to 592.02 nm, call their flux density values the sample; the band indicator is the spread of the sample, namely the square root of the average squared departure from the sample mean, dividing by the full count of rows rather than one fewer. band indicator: 1.0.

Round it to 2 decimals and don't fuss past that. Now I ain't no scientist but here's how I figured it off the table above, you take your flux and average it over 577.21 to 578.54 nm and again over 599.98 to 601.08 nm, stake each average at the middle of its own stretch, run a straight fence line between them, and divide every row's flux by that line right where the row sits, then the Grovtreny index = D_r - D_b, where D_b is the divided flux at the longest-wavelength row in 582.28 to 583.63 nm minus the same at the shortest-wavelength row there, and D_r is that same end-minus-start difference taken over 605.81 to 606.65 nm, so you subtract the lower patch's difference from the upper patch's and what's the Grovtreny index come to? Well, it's -0.07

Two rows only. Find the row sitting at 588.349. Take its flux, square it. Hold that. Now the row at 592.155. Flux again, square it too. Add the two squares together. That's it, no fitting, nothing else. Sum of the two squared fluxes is 415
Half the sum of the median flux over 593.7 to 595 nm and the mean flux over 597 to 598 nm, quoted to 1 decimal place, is 14.8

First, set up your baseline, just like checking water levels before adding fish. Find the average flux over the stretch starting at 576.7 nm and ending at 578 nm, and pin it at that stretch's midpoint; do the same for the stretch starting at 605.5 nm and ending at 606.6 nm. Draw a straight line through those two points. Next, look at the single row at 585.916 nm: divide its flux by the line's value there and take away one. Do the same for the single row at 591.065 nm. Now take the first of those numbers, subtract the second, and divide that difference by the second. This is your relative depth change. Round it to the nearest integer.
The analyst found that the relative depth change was -1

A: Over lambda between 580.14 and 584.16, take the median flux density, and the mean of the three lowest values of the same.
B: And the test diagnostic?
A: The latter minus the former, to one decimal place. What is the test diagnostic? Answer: -0.9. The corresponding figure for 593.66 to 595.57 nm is -0.3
